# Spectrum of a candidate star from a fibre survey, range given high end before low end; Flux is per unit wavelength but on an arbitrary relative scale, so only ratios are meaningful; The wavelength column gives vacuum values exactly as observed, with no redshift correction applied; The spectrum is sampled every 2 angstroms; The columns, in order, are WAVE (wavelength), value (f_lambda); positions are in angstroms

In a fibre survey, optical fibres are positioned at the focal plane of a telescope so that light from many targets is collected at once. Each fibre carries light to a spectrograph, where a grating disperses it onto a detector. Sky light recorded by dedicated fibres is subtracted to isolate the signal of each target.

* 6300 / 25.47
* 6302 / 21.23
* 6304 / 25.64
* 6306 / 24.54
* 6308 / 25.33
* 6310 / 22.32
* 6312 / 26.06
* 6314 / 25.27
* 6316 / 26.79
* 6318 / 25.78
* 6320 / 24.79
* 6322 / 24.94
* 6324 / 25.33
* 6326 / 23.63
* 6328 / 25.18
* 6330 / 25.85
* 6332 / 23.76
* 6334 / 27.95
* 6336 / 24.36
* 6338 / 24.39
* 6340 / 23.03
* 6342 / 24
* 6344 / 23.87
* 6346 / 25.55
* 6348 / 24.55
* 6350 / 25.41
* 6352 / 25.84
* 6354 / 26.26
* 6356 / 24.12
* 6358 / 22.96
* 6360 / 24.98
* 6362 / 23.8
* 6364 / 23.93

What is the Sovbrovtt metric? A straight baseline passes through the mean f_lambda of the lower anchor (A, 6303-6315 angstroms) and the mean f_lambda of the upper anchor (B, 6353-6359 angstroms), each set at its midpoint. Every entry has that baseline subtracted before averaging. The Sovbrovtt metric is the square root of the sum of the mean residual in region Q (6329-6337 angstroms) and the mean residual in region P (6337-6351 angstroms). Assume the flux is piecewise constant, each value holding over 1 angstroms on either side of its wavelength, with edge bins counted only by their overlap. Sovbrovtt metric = 0.82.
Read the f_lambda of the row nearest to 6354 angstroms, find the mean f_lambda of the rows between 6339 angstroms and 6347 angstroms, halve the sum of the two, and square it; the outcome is 634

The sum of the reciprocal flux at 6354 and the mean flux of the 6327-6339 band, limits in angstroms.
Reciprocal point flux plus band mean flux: 25.3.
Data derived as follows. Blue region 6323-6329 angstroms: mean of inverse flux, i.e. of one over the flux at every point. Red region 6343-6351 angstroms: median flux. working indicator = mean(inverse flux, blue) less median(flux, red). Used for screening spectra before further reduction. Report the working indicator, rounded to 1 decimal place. -24.9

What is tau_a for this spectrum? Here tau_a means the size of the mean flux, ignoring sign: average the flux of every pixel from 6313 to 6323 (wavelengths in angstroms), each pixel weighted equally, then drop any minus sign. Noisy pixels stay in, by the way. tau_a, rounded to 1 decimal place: 25.5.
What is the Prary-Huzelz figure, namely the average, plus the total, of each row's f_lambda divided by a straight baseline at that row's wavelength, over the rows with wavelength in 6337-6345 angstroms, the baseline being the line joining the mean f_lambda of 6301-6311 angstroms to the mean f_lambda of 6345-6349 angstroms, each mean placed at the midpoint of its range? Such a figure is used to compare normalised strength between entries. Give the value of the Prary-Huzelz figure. 4.8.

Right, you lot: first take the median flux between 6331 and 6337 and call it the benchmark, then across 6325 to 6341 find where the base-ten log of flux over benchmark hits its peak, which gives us 6334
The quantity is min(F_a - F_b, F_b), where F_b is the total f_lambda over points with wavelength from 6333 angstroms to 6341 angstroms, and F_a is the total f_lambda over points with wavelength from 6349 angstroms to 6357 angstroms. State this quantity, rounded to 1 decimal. 1.9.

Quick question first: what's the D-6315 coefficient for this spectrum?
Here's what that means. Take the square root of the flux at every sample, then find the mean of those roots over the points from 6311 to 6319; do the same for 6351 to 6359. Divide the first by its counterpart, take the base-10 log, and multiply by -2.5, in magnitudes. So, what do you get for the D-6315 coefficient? -0.03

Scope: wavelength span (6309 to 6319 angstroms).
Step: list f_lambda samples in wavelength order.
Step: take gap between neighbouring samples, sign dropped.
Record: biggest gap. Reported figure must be 3.7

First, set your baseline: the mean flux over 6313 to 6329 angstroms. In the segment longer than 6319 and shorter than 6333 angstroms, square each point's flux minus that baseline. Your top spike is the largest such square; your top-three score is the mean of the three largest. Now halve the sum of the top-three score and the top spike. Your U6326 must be 2.1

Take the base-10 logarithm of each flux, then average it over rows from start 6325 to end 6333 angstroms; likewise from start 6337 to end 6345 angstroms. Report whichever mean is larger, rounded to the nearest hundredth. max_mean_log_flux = 1.39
